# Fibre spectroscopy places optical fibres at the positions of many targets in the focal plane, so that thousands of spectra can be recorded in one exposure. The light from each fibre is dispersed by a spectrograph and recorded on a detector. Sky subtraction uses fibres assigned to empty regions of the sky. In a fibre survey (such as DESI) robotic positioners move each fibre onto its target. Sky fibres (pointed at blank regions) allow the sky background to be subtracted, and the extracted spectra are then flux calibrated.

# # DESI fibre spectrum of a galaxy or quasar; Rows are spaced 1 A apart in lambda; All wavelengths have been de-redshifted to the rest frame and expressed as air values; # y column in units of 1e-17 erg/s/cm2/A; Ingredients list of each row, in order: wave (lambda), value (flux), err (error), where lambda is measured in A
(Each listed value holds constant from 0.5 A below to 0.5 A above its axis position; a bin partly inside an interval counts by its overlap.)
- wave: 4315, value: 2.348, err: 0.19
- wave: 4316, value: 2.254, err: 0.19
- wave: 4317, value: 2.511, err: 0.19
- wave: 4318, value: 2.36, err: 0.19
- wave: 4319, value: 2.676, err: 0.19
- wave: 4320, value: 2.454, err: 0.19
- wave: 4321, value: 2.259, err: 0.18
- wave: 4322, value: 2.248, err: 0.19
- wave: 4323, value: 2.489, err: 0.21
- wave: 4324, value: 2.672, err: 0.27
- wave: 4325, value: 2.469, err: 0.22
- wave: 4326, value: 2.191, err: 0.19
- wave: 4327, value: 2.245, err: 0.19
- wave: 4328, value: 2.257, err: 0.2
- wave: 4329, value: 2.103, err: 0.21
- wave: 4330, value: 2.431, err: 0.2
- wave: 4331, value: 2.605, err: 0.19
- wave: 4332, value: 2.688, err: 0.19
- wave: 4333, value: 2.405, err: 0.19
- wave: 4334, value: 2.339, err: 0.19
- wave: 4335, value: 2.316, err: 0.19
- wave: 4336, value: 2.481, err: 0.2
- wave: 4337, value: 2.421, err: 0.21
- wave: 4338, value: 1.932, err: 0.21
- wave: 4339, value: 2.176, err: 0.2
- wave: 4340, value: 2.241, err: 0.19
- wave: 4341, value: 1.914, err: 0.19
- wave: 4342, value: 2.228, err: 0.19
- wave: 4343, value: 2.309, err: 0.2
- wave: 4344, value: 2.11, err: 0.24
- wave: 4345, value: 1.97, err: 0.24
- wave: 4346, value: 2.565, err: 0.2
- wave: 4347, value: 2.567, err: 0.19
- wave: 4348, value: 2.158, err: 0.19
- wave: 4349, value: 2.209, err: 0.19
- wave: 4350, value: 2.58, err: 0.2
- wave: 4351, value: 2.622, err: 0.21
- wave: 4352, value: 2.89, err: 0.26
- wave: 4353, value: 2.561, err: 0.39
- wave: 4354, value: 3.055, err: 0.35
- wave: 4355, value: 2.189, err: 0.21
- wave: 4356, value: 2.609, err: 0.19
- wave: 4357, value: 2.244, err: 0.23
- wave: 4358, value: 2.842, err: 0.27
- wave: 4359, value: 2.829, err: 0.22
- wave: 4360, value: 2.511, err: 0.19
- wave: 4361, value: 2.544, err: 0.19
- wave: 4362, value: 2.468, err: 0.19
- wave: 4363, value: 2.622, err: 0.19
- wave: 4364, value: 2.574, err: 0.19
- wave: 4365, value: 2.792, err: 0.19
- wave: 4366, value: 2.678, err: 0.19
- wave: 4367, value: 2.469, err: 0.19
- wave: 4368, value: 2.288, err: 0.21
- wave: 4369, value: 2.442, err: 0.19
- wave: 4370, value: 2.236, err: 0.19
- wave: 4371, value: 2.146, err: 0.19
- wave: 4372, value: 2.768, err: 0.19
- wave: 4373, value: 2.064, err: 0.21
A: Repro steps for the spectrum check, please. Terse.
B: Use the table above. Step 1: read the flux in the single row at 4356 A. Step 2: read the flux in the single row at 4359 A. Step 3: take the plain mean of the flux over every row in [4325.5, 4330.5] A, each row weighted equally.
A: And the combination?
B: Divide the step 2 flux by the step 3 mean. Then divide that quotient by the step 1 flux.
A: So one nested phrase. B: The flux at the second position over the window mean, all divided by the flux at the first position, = 0.483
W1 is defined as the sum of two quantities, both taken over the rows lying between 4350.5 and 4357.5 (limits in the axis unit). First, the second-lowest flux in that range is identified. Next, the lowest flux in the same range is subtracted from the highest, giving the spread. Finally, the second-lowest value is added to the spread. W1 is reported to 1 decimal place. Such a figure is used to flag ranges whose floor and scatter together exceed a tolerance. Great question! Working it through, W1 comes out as 3.1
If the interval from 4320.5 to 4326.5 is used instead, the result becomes 2.7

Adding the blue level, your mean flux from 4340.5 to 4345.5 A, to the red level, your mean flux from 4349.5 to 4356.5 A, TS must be 4.75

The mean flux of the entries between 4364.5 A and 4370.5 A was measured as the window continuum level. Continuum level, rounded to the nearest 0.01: 2.48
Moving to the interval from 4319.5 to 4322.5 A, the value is 2.32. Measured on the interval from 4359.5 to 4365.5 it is 2.59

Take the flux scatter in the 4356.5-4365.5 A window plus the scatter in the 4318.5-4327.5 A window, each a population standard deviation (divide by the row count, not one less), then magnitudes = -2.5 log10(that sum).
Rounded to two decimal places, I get 1.11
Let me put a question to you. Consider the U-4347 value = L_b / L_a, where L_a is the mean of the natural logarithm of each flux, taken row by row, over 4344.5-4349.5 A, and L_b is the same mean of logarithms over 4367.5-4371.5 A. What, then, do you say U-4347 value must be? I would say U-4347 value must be 1.00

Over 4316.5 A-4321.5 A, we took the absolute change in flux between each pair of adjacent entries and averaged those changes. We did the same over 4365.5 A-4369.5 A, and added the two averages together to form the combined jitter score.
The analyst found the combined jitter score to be 0.40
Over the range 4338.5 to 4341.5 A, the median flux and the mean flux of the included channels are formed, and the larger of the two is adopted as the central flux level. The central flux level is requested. 2.18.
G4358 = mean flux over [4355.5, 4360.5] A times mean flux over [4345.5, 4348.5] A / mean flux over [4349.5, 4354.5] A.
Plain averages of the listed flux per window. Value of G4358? 2.31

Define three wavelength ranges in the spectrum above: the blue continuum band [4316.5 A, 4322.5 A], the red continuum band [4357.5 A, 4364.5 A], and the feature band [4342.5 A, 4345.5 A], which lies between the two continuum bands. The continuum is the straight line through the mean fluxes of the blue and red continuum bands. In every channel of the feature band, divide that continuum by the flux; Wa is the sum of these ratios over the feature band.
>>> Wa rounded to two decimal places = 3.60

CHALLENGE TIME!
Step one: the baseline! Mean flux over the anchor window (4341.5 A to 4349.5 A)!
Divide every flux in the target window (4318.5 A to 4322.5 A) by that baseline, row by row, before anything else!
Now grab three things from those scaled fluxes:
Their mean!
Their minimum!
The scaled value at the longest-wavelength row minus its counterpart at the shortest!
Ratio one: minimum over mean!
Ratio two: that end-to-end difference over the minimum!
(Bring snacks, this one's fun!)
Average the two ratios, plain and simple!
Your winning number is 0.37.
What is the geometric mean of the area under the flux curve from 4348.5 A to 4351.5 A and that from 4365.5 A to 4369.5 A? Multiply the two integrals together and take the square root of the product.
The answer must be 8.6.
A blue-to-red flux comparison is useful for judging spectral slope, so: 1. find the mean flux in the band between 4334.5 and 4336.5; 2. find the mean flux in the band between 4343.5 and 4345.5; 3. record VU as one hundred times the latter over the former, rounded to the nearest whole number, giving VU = 85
